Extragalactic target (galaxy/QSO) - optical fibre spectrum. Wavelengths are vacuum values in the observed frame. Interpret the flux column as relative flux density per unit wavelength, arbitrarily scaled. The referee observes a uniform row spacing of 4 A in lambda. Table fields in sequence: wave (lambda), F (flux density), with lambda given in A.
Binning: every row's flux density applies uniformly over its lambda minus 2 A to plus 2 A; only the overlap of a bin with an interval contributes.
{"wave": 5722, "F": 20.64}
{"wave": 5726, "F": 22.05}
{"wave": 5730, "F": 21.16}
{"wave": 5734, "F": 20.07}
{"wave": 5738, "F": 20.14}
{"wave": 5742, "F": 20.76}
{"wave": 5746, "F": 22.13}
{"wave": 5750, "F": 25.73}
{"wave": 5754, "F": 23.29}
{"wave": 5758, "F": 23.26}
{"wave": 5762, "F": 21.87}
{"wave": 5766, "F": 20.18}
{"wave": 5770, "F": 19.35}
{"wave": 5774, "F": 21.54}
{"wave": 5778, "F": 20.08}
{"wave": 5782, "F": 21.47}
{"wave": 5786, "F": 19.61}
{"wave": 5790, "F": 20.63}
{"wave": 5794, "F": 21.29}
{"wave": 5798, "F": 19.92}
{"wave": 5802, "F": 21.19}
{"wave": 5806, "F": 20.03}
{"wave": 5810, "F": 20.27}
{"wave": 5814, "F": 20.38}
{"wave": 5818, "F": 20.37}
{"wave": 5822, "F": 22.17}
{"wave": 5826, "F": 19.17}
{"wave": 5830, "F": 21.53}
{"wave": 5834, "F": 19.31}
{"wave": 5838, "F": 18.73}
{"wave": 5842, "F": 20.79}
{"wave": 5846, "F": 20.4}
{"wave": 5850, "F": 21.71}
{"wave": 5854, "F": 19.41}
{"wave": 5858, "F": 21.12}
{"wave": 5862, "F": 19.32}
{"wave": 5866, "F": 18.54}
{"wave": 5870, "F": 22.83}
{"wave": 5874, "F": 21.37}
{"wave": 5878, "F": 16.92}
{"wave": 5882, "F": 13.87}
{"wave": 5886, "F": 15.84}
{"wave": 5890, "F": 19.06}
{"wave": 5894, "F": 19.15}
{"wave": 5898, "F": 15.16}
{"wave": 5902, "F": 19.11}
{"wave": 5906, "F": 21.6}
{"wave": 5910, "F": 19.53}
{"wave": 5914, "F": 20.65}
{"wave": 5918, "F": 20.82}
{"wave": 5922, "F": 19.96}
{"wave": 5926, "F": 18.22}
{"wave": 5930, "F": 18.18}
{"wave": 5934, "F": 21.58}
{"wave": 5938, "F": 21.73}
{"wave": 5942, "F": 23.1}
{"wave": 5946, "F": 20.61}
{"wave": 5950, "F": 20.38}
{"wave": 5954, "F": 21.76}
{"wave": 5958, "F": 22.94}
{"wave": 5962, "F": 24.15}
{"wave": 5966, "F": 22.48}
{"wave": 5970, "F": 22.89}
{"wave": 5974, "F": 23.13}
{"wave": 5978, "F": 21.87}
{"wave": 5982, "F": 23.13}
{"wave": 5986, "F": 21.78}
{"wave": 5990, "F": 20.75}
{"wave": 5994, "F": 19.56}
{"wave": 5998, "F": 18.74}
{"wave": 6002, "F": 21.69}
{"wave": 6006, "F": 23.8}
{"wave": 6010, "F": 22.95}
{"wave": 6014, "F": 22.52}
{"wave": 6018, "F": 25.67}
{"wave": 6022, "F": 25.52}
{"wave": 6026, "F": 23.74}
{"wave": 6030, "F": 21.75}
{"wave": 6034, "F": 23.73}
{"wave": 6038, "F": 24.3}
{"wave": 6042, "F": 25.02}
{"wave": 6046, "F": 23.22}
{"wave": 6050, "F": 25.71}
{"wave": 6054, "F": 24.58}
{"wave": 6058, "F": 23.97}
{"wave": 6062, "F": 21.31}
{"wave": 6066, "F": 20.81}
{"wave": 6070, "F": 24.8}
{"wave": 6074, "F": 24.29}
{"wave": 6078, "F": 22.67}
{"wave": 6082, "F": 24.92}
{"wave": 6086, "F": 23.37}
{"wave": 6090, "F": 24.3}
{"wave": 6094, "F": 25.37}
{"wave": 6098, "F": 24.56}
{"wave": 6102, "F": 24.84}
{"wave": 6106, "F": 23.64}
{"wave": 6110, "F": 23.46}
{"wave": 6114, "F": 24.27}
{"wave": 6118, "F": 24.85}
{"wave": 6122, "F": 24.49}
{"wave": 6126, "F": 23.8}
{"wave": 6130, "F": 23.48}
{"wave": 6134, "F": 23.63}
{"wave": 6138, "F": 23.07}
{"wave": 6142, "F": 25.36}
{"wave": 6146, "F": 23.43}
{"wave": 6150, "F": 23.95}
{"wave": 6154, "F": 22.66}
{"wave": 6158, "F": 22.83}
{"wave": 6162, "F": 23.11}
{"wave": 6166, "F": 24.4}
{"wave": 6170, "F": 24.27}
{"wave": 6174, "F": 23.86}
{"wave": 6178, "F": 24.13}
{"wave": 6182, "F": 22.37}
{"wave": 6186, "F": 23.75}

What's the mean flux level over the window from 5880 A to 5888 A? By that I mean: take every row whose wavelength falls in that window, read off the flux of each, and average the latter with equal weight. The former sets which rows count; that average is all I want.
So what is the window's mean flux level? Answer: 14.9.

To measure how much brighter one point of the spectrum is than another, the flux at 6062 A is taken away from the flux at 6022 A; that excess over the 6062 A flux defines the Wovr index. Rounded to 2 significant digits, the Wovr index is 4.2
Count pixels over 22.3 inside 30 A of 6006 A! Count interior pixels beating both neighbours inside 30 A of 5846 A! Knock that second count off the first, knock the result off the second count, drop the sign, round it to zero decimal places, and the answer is 4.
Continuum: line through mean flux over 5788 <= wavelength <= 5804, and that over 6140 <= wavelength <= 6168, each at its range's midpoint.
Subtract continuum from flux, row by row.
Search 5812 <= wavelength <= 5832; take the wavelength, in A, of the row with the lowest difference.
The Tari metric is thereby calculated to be 5826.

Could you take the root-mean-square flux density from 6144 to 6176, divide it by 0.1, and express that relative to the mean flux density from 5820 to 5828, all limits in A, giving 11.4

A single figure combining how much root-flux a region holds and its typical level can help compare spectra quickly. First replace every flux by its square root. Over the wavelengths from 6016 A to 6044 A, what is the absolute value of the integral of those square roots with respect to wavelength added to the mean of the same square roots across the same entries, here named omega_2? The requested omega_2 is 143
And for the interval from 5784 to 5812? 131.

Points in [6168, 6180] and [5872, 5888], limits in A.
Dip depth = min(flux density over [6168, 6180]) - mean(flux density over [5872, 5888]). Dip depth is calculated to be 6.9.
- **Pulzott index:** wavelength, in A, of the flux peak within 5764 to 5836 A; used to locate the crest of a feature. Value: 5822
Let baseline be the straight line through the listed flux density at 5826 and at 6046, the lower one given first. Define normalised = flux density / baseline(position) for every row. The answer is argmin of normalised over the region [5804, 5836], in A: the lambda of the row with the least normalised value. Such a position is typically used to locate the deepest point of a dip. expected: 5834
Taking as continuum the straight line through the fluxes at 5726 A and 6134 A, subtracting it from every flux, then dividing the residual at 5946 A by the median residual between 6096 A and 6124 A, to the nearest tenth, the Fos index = -2.5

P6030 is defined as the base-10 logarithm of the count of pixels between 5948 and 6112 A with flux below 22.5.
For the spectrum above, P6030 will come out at 1.1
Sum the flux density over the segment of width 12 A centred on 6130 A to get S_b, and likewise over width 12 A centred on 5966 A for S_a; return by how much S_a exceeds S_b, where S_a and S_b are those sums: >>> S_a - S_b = -1.4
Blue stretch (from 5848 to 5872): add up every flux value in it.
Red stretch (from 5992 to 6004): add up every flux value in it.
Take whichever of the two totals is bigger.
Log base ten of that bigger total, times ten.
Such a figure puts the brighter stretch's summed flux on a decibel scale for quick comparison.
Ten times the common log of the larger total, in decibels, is 20.9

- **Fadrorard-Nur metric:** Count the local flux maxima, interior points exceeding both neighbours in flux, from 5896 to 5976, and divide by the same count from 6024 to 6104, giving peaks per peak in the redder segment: 0.80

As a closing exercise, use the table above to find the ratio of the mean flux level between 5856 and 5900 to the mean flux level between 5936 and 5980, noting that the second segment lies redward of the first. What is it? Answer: 0.83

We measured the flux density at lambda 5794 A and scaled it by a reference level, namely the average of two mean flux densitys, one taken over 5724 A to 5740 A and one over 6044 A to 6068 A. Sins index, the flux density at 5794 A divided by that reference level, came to 0.965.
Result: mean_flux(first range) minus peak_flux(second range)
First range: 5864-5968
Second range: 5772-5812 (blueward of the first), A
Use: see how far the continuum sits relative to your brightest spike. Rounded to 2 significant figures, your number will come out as -1.6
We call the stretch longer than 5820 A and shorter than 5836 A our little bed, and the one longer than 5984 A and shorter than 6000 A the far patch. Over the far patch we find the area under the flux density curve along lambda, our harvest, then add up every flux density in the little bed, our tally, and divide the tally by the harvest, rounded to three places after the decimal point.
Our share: 0.254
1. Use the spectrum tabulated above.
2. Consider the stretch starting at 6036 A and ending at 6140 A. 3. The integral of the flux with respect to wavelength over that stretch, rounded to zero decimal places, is 2491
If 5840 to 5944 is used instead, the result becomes 2040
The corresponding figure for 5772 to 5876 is 2133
